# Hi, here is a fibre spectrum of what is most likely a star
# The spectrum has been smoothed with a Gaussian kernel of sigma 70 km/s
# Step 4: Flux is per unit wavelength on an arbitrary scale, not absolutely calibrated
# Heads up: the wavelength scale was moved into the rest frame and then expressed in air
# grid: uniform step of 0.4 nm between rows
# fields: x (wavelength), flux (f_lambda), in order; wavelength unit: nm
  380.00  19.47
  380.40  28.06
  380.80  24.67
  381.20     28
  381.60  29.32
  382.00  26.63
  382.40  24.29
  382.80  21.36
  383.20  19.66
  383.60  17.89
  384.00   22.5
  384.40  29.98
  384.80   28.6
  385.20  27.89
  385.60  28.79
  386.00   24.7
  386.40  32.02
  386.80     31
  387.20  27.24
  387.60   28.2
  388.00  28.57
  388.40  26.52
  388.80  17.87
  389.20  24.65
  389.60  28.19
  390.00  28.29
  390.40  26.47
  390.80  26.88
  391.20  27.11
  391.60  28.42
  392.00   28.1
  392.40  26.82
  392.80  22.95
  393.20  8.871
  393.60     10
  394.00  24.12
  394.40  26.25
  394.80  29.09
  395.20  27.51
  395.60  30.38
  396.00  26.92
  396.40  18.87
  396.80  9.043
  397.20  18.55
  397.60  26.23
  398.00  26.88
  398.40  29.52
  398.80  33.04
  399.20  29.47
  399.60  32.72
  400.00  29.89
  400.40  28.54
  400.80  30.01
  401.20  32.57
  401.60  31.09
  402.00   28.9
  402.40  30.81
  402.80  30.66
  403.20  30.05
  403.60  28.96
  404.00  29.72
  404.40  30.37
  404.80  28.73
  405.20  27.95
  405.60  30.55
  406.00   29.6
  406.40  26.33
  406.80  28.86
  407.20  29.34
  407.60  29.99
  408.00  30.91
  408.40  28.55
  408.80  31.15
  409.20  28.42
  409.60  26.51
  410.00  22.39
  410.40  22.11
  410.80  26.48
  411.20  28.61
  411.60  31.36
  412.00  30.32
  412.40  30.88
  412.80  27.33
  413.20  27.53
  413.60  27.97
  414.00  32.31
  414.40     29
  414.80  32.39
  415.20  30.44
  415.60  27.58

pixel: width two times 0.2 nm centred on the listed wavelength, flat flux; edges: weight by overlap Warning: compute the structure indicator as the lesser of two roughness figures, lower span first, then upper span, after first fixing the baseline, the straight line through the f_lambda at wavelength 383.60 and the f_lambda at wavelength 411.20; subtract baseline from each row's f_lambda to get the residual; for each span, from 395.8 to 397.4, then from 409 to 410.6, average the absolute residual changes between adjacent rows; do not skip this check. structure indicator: 2.3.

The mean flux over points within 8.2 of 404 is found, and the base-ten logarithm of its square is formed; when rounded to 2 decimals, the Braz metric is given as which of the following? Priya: 2.90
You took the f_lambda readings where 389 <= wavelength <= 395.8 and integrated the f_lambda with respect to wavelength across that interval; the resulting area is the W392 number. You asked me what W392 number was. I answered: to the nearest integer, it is 170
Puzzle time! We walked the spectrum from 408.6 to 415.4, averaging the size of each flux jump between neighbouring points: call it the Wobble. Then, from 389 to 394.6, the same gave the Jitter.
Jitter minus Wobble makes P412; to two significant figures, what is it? 1.1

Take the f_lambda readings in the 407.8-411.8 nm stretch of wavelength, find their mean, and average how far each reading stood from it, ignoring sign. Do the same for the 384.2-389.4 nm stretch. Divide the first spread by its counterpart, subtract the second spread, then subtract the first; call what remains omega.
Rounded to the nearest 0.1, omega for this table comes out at -4.0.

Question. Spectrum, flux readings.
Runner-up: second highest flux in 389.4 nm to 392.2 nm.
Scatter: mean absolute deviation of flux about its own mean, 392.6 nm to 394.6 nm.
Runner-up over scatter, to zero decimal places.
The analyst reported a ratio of 4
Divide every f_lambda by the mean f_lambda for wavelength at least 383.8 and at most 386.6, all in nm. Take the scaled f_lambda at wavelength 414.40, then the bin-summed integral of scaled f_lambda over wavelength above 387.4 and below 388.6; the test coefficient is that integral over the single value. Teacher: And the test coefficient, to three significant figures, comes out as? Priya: 1.15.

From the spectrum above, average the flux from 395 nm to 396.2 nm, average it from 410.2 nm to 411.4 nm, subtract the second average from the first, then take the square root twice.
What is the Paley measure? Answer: 1.3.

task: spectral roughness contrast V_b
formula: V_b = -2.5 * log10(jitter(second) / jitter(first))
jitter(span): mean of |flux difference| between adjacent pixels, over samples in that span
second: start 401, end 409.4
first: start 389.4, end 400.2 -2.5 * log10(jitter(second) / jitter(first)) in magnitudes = 1.0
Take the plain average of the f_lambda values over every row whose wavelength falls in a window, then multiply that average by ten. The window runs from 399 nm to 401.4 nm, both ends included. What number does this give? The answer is 305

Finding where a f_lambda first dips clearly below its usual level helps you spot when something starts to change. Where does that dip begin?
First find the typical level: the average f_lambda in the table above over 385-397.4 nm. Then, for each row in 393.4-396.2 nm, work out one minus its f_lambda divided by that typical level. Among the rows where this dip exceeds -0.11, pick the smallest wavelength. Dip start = 393.60 nm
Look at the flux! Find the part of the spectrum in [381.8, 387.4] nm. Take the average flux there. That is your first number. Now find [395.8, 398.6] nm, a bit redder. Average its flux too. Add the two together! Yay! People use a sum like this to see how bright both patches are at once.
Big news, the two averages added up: 48.2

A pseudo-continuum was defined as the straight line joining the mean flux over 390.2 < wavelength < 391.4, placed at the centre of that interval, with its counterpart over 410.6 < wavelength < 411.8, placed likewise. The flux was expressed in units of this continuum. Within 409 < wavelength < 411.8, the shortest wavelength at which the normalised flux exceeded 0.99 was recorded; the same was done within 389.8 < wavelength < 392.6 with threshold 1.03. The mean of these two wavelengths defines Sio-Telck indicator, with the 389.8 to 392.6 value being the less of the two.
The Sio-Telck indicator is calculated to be 399.60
